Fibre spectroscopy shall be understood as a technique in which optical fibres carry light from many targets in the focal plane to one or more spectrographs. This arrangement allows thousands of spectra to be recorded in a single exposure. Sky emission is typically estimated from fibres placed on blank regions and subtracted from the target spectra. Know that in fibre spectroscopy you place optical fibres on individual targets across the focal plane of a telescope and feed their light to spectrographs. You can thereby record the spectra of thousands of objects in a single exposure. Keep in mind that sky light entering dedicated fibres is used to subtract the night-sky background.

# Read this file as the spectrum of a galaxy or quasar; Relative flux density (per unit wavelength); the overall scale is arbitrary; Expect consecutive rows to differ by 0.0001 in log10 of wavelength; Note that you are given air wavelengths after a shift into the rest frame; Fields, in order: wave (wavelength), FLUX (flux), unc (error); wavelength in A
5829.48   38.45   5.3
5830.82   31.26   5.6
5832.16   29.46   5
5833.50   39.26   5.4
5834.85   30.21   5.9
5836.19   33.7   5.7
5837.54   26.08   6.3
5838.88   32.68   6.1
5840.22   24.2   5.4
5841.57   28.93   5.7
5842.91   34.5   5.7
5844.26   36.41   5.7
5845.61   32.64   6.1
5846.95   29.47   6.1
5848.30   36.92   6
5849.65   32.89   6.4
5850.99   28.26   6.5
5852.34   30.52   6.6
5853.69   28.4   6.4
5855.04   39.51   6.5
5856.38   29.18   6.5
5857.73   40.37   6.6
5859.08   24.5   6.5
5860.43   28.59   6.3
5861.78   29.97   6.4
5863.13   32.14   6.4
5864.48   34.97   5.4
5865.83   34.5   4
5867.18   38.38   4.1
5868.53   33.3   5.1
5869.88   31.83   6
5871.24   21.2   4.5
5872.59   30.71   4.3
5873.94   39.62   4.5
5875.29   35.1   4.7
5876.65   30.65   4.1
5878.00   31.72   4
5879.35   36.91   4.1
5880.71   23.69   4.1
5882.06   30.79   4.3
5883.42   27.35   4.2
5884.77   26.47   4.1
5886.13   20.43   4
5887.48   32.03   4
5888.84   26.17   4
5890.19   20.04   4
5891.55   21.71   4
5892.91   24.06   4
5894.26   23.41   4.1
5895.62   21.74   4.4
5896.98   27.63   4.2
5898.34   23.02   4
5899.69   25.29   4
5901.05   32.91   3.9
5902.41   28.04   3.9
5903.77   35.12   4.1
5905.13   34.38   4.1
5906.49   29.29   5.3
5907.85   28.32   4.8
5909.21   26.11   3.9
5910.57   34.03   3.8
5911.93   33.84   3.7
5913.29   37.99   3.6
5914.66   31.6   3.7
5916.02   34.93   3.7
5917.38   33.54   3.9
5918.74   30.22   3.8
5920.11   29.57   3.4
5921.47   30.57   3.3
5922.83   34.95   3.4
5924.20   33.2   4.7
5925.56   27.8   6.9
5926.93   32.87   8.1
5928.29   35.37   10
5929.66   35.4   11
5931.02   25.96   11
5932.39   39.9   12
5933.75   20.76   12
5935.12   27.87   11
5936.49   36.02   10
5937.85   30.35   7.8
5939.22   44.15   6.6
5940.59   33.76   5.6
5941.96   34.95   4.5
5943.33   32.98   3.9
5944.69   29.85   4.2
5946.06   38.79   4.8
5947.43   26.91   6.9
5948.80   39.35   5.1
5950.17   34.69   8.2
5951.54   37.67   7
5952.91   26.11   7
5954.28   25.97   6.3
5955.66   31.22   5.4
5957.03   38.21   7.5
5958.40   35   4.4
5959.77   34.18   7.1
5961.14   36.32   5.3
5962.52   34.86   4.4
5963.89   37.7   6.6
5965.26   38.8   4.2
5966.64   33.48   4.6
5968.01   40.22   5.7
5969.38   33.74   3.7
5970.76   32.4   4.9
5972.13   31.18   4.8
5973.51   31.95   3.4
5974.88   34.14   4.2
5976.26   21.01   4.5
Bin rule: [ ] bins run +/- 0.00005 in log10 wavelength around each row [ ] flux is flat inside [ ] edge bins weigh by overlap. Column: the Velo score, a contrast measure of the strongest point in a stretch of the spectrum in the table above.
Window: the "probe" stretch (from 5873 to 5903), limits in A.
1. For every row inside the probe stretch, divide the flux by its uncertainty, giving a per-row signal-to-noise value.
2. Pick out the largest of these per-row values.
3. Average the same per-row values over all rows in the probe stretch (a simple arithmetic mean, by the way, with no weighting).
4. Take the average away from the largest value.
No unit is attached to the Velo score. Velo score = 2.3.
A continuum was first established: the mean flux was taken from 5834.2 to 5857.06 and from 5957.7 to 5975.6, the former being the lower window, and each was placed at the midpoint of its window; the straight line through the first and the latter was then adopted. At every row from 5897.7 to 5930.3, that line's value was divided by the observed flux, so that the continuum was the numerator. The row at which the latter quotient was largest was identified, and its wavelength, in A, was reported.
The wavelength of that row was 5898.34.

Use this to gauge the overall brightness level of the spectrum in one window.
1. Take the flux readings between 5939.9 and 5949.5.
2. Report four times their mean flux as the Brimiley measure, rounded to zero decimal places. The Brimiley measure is 135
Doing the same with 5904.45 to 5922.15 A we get 128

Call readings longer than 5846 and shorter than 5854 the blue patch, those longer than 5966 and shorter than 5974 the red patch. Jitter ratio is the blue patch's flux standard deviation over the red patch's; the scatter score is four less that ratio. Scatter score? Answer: 3.0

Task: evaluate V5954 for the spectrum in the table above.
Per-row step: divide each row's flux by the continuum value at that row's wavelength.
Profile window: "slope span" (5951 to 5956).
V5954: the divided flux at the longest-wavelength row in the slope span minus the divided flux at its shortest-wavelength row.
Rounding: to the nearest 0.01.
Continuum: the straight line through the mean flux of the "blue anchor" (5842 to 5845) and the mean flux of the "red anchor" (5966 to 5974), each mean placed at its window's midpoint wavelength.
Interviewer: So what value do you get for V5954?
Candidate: -0.19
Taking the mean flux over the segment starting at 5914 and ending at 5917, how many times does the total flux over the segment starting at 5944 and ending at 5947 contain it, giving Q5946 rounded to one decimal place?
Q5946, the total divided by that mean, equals 2.1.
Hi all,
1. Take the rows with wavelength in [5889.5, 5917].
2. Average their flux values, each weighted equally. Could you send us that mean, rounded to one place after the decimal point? 28.7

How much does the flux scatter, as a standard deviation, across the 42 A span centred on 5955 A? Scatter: 4.3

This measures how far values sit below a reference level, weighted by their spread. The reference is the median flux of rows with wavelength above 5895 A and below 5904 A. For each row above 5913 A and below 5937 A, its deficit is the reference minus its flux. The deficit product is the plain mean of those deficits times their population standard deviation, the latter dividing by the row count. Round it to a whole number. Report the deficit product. -20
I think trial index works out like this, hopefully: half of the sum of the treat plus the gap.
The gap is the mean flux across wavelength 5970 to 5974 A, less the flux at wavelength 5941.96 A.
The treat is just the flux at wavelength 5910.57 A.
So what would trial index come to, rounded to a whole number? 15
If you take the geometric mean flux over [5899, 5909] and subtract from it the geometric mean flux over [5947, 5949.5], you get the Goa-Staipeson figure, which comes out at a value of -2.3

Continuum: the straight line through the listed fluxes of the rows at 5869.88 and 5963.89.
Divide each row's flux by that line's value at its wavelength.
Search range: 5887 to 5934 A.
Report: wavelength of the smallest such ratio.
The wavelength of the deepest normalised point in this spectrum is 5933.75 A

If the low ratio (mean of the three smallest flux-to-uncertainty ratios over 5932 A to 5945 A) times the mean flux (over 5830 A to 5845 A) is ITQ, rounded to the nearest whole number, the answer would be 80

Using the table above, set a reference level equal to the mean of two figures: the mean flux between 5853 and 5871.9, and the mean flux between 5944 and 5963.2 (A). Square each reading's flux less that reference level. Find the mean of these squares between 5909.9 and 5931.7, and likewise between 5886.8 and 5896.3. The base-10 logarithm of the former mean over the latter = -1.0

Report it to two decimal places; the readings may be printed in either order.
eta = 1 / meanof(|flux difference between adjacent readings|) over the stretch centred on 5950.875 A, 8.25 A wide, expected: 0.16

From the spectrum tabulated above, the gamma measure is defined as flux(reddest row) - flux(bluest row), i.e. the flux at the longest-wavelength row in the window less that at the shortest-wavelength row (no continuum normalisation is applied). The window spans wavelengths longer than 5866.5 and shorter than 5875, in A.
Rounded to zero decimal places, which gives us 1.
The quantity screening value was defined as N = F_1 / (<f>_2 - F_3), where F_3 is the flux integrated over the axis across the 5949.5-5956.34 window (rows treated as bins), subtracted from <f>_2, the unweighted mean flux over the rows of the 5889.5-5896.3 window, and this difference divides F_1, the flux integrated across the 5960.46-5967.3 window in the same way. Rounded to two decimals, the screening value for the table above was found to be -1.30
